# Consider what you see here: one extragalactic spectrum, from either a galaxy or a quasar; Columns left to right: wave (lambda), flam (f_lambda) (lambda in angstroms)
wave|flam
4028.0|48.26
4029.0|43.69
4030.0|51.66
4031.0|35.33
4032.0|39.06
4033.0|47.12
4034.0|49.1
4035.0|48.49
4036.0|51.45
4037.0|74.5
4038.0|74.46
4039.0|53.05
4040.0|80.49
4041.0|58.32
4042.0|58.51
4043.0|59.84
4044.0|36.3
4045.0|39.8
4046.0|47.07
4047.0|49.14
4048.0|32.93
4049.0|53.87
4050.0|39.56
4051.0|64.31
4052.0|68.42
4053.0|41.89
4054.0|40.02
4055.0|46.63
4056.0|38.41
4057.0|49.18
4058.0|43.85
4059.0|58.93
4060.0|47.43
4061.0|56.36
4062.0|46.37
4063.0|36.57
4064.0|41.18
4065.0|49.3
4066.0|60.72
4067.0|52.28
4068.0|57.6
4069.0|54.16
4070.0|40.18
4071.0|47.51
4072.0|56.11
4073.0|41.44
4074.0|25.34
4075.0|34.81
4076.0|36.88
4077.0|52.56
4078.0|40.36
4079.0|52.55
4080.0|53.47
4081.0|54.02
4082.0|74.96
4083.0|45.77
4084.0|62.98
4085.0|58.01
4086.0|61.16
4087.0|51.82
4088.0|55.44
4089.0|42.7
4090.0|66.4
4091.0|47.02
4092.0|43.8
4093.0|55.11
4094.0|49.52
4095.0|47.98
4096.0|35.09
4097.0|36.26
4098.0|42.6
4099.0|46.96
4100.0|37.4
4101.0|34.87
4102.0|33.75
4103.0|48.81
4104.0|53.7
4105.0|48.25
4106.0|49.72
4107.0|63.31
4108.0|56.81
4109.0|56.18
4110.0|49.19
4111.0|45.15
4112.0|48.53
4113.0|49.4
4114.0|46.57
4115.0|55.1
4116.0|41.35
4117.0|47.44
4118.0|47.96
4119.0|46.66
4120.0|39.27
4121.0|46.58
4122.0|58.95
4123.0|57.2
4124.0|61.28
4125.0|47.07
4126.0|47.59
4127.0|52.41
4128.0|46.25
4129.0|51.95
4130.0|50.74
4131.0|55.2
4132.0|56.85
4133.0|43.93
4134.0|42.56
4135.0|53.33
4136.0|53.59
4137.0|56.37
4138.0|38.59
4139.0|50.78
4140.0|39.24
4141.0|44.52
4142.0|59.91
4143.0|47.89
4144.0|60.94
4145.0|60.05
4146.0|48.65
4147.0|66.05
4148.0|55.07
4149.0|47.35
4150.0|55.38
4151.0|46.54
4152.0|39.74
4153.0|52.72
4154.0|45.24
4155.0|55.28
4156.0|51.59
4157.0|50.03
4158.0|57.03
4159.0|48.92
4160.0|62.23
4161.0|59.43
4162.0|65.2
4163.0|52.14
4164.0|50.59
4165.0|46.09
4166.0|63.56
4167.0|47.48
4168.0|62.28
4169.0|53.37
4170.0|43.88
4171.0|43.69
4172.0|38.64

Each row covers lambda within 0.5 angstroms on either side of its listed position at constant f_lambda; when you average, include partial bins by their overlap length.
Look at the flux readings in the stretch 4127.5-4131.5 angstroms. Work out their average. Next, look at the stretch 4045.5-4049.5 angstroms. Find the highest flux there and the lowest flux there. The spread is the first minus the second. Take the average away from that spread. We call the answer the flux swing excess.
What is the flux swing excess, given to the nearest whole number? -30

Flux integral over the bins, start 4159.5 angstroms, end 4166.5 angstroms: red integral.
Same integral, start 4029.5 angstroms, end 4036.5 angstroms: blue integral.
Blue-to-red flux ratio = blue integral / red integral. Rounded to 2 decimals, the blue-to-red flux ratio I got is 0.81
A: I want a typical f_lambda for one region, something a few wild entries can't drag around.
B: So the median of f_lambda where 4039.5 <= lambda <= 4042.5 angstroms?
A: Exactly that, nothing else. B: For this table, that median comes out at 59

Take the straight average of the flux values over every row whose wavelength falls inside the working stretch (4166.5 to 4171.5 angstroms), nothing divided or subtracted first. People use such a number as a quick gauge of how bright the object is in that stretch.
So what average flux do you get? 50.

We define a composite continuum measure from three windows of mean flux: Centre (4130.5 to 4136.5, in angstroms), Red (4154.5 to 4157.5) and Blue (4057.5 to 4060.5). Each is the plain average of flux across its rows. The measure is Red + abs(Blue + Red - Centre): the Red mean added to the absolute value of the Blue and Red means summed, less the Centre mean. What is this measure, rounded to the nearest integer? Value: 104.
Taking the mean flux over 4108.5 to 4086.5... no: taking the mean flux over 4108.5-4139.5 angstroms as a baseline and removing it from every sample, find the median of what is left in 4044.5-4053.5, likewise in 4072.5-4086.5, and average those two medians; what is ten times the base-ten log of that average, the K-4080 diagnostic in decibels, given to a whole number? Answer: -23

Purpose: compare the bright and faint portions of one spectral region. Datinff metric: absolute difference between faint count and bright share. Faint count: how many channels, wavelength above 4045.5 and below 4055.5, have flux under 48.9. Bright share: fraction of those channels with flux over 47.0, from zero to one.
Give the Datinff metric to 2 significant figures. 5.5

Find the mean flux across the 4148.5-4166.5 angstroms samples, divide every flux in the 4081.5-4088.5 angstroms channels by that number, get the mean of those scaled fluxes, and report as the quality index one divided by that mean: 0.90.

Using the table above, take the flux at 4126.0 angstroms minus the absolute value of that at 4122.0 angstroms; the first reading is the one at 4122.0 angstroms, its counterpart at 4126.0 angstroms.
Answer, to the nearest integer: -11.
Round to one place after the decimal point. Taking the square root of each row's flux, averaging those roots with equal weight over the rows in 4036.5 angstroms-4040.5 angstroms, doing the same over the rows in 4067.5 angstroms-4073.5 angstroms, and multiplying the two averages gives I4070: 58.8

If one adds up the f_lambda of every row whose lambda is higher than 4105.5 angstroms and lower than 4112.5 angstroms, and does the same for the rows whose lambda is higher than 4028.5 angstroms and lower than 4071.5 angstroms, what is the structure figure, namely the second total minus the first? 1796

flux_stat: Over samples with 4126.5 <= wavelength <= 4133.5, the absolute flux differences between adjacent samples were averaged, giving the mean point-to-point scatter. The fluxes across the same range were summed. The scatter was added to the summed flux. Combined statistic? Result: 363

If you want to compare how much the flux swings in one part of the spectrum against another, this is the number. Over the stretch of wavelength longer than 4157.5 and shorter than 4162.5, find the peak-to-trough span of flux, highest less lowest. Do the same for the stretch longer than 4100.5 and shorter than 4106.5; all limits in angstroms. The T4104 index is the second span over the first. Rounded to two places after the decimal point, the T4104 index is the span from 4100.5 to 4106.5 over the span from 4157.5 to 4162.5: 1.23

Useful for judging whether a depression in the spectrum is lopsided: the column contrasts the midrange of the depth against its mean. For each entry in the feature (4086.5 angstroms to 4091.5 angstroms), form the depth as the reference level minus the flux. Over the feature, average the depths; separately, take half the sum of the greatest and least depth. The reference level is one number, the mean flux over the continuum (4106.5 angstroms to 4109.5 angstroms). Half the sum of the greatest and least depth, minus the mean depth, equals -1.9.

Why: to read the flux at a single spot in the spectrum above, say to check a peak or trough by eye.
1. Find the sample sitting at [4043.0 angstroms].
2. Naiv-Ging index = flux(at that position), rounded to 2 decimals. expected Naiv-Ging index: 59.84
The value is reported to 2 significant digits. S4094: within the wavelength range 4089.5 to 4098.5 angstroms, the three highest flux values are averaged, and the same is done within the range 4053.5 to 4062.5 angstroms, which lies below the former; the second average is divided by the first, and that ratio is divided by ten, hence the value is 0.096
